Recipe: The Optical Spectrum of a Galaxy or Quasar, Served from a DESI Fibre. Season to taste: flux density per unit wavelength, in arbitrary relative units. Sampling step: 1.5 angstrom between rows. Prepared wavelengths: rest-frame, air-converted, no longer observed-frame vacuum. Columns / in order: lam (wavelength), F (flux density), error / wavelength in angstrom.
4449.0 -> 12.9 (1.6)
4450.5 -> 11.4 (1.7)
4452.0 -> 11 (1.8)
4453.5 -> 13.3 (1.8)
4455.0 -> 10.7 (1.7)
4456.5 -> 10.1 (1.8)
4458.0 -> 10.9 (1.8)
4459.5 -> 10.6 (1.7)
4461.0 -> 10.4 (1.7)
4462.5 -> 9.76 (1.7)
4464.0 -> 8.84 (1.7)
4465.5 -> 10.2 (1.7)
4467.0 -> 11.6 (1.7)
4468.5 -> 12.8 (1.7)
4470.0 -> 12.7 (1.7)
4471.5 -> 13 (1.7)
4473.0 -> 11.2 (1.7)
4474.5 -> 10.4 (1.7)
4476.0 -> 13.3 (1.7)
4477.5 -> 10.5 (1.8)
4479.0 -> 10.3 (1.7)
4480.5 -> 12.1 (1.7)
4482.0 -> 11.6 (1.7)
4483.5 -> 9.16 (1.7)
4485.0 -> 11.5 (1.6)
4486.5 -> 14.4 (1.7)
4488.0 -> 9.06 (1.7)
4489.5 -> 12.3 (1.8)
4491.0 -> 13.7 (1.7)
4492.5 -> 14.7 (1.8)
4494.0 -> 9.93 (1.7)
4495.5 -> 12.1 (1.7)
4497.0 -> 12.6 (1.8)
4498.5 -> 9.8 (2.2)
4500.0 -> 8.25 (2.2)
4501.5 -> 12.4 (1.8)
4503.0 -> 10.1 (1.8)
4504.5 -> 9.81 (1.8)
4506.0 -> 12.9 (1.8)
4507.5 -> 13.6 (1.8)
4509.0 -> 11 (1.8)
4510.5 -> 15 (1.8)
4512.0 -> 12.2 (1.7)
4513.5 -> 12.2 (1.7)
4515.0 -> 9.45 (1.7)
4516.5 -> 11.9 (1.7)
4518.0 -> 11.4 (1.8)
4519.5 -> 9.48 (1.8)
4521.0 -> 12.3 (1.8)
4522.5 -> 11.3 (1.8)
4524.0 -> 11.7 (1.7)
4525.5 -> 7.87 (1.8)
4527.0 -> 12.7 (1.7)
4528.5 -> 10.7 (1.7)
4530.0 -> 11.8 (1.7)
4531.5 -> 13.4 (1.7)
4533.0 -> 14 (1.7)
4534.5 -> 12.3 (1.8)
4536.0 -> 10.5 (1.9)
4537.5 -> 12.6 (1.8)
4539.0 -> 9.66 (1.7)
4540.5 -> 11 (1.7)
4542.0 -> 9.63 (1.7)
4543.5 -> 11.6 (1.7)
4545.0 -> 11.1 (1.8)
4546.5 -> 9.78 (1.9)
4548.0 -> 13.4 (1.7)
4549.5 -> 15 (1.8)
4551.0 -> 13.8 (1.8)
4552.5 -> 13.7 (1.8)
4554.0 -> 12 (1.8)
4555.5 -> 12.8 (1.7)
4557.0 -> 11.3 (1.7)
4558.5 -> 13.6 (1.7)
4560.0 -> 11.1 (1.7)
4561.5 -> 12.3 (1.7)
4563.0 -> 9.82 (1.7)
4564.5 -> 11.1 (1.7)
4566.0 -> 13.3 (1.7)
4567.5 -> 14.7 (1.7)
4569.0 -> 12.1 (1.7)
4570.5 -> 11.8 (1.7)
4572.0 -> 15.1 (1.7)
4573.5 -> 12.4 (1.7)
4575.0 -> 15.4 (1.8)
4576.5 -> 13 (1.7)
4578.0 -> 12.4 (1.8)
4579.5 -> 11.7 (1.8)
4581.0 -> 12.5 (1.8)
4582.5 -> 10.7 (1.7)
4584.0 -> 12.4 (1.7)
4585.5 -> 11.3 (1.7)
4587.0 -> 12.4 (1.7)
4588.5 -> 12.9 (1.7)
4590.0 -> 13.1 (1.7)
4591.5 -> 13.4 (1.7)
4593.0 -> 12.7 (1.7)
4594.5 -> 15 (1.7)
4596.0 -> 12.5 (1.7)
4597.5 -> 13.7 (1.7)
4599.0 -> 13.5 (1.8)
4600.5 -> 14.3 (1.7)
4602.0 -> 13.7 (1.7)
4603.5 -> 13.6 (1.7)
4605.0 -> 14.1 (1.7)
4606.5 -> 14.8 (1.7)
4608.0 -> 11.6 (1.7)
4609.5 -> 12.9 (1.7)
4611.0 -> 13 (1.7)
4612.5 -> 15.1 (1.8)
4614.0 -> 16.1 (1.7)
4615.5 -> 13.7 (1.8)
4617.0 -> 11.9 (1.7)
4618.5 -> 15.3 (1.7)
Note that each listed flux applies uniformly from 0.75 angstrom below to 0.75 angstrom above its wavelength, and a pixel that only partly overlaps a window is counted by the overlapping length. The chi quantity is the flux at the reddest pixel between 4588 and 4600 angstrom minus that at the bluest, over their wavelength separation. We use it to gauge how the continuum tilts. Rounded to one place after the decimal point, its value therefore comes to 0.1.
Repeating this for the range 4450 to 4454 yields 0.6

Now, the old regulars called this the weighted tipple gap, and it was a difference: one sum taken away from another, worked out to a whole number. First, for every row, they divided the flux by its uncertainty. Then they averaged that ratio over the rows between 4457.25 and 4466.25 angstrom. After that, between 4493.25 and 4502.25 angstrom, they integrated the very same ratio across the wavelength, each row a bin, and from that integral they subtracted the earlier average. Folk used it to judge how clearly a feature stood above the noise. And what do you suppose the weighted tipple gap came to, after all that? 47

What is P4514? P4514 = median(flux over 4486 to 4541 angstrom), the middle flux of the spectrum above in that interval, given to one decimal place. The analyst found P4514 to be 11.9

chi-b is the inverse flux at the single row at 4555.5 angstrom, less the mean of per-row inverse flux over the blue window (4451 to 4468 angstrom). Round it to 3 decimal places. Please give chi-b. -0.016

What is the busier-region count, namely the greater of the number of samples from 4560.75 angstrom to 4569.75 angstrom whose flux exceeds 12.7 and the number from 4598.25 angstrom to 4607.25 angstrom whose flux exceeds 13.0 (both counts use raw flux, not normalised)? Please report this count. 6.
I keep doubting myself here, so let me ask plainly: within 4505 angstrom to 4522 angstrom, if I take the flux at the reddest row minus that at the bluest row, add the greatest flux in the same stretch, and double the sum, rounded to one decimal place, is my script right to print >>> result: 28.8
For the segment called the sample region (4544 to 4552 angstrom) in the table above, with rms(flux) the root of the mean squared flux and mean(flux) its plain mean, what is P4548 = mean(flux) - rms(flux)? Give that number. -0.14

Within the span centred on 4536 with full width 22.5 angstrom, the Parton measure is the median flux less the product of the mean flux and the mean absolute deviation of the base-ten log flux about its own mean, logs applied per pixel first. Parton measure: 10.5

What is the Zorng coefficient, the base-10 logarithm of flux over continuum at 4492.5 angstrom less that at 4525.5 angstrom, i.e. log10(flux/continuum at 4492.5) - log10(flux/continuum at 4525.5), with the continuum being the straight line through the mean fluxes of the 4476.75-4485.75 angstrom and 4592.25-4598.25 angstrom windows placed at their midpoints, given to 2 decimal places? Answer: 0.30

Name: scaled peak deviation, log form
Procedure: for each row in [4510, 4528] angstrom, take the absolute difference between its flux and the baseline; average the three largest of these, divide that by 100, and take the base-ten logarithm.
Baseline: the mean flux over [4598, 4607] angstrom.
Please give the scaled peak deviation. -1.30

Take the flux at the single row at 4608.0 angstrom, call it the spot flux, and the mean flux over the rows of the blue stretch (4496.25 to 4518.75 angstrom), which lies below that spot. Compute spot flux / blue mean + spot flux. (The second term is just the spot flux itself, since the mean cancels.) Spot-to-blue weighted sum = 12.6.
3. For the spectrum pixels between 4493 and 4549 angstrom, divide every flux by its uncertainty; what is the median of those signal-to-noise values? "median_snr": 6.82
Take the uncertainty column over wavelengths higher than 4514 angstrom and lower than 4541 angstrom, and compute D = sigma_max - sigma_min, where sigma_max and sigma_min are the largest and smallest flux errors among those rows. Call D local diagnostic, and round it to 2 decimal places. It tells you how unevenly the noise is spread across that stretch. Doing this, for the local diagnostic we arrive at 0.20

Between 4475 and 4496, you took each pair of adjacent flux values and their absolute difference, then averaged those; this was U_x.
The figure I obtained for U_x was 2.4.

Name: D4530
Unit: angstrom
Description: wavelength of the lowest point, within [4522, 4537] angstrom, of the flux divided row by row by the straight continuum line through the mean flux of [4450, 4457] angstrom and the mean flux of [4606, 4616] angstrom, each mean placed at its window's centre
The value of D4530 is 4525.5 angstrom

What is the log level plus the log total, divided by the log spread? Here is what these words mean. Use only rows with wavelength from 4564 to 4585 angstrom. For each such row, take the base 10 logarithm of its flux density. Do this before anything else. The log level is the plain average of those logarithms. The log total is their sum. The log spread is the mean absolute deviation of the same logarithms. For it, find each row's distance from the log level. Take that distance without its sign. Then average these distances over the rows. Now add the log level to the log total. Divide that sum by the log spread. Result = 454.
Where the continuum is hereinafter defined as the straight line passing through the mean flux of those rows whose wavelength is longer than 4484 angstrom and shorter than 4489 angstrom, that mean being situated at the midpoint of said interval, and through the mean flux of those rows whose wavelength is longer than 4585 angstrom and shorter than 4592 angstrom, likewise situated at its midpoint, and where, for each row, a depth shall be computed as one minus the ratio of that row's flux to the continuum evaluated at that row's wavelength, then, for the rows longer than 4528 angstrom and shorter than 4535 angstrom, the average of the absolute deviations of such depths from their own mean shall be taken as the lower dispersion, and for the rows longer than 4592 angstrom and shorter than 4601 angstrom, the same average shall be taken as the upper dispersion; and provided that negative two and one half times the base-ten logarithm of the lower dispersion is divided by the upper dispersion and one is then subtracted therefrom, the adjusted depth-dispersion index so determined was 47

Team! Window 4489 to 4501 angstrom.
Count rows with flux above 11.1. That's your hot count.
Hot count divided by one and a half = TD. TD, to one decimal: 3.3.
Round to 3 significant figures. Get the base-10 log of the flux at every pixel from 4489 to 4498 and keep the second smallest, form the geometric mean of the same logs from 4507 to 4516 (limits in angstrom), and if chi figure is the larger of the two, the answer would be 1.08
